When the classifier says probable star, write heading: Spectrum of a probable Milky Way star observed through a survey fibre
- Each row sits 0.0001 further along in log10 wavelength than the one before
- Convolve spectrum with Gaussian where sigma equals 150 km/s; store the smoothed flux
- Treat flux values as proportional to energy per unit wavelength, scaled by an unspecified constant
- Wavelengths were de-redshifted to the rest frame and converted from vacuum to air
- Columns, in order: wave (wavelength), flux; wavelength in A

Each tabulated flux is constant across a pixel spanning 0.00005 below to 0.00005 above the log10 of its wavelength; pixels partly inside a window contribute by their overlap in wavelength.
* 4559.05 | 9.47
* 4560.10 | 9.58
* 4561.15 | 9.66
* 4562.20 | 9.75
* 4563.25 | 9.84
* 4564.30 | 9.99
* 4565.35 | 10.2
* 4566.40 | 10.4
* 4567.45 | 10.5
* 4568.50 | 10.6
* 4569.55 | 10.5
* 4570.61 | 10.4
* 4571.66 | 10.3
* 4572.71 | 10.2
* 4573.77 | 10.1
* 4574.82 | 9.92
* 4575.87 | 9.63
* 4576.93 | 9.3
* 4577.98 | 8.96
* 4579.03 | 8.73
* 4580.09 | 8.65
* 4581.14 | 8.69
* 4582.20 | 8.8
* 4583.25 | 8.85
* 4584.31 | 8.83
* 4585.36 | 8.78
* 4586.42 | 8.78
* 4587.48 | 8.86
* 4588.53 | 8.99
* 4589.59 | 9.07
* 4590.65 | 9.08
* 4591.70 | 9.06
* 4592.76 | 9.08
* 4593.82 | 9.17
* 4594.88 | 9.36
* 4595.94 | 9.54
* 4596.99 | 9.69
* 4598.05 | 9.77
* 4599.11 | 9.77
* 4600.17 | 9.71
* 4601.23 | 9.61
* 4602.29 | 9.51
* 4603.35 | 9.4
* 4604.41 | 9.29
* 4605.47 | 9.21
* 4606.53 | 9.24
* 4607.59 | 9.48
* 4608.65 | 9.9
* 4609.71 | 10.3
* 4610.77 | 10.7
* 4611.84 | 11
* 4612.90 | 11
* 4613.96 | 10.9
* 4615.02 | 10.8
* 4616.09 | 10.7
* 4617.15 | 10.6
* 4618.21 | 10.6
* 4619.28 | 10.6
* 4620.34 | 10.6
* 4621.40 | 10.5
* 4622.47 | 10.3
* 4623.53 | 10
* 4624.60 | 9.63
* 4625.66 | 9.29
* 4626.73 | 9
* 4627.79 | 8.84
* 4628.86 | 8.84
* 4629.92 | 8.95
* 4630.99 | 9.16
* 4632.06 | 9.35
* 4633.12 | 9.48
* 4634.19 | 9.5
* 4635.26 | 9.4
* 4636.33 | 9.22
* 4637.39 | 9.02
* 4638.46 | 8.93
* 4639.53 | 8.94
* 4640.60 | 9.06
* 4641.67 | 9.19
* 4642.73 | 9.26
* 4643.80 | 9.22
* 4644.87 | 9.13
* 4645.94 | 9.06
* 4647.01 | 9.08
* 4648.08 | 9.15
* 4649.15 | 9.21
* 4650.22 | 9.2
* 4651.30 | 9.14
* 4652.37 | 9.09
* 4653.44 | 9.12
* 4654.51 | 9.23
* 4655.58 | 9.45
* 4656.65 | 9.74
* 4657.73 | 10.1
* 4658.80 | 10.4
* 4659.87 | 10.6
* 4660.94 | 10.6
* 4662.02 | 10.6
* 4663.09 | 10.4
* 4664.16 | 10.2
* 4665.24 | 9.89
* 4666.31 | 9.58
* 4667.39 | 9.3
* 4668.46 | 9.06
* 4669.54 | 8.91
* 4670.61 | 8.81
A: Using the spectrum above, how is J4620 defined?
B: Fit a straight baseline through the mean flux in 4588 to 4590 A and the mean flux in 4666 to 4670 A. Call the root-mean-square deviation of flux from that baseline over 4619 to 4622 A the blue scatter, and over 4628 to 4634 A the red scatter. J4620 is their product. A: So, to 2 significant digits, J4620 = 0.35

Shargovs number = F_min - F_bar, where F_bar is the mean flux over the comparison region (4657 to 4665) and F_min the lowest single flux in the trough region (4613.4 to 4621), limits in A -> 0.2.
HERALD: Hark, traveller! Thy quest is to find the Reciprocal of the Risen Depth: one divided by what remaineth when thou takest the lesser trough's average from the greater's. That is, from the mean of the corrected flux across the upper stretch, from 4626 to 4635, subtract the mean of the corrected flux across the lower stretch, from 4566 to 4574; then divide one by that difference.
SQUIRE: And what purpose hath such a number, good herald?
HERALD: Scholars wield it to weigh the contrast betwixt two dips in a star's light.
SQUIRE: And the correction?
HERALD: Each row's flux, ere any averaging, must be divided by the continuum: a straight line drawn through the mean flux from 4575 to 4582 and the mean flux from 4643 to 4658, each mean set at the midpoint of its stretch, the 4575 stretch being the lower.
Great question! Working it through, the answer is -6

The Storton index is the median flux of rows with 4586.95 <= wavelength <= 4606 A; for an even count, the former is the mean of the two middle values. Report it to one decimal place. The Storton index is 9.3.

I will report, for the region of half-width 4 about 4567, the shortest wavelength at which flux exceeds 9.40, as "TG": 4563.25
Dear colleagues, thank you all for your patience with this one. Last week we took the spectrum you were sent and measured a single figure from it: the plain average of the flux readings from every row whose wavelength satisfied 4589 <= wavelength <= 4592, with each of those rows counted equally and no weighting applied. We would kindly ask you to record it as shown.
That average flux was 9.1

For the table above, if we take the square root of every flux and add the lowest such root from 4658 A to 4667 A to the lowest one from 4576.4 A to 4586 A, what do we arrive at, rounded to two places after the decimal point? 6.04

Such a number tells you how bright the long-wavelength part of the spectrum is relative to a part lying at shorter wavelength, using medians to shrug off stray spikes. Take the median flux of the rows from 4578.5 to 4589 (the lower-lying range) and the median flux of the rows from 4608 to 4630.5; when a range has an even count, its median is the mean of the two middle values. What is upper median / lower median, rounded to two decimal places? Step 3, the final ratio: 1.19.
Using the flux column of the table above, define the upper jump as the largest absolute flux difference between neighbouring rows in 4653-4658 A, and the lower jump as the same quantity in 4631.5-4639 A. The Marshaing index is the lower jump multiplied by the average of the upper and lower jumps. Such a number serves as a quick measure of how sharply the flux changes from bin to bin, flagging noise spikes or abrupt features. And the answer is 0.06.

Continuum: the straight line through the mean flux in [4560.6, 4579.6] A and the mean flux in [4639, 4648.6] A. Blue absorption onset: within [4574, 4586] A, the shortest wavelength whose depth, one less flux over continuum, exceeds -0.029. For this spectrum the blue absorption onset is 4574.82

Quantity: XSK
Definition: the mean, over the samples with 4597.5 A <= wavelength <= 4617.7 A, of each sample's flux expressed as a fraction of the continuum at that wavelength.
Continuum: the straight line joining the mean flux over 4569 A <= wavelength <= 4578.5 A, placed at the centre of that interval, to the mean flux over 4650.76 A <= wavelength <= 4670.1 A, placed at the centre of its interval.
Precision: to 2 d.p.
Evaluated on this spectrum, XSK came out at 1.02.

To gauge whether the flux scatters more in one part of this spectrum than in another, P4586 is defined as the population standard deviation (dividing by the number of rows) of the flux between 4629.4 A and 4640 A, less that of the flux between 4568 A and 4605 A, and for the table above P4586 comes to -0.34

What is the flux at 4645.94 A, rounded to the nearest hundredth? 9.06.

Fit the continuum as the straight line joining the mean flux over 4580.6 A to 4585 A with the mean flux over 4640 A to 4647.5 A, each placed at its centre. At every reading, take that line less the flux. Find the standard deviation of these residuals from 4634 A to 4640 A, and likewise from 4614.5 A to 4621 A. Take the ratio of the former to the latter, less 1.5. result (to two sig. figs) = 1.2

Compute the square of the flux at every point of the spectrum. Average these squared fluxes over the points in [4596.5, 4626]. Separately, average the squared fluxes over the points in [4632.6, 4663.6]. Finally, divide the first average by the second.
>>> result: 1.13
